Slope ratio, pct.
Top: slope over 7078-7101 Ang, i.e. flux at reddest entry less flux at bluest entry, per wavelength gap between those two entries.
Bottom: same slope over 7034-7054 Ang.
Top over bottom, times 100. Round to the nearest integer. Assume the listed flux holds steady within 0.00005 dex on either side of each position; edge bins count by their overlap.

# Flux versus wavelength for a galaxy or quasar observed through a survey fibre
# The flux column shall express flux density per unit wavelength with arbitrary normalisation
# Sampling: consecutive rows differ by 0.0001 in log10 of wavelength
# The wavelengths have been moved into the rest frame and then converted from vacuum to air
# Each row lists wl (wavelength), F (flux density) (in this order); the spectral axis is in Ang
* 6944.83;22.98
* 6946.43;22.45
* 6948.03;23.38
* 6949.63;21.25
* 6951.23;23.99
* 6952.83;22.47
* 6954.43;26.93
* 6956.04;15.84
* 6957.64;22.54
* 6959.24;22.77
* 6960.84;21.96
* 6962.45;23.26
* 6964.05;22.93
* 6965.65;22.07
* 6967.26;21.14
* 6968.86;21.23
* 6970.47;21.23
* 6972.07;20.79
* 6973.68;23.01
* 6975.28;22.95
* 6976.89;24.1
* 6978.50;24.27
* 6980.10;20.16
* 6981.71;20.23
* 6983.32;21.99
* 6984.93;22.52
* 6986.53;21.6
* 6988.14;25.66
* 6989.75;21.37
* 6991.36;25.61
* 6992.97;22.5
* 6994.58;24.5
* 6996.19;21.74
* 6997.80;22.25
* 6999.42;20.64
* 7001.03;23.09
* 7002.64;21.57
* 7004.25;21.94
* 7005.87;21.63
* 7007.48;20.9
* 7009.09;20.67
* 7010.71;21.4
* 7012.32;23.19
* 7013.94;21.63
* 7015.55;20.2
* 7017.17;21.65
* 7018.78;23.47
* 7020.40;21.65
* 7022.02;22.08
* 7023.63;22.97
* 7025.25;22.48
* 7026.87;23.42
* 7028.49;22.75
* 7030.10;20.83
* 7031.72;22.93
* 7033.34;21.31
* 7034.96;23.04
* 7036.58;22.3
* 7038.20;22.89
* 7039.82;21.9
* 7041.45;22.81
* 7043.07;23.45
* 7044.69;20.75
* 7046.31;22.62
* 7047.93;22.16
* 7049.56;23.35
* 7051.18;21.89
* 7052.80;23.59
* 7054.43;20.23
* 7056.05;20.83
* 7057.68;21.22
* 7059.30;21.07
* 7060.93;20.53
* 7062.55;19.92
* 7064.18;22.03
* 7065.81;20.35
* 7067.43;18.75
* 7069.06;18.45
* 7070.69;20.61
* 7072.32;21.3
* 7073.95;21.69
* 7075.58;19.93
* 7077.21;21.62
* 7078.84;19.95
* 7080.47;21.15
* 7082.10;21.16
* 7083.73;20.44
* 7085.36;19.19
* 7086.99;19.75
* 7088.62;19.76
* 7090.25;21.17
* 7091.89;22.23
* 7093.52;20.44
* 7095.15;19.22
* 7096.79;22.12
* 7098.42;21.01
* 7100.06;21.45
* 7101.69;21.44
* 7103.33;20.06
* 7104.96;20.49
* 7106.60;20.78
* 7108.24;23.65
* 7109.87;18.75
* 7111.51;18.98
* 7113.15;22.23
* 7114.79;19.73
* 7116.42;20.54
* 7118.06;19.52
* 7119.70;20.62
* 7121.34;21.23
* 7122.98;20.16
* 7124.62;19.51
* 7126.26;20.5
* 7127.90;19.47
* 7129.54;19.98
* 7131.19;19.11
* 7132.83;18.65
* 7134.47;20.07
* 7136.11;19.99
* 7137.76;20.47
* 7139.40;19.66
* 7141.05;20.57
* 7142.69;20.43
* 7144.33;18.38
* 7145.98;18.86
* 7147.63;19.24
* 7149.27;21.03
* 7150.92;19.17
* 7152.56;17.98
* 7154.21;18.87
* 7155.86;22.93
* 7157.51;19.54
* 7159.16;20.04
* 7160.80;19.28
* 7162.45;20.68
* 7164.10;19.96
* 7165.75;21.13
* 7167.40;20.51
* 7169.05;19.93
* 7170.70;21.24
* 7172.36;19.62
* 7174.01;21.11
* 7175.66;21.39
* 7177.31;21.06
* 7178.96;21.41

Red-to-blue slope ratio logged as 229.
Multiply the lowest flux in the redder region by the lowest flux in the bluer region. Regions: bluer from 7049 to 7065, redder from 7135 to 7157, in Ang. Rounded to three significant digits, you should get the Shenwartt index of 358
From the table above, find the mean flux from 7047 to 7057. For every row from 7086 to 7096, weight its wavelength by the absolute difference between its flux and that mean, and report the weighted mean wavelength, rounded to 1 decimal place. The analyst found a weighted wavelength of 7091.1 Ang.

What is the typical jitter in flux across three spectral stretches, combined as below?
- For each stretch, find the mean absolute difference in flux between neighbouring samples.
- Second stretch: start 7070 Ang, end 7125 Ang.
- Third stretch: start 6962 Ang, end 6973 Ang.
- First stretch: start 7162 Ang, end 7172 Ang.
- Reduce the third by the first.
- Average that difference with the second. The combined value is 0.40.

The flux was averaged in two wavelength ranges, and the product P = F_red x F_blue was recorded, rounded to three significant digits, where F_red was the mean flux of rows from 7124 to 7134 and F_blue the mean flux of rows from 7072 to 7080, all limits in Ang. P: 408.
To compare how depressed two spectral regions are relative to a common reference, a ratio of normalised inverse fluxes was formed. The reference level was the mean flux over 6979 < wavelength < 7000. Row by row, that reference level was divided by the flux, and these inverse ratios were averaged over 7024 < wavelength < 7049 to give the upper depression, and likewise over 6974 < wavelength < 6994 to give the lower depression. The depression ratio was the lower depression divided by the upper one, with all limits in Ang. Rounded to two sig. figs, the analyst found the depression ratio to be 0.99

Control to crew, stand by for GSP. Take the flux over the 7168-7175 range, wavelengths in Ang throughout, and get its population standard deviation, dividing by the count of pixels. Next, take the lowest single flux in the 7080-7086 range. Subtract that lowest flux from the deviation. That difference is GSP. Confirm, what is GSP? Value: -18.5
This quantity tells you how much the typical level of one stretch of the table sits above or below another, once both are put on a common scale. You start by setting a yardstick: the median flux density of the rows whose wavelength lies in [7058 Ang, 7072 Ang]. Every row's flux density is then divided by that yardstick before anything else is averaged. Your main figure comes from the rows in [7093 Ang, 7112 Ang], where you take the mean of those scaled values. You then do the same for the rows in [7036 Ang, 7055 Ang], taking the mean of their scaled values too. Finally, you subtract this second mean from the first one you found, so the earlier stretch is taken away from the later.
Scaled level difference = -0.08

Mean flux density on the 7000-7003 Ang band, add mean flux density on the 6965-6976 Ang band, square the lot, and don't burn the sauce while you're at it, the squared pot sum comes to 1945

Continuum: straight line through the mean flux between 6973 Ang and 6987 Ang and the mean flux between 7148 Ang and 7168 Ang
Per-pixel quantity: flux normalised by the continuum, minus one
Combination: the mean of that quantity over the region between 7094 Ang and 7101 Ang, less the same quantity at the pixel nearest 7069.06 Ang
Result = 0.13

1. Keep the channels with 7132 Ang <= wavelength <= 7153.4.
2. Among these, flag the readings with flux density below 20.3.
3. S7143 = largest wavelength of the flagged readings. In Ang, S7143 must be 7152.56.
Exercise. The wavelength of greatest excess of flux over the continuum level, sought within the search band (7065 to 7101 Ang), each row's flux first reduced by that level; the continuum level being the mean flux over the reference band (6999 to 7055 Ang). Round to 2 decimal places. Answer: 7091.89 Ang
